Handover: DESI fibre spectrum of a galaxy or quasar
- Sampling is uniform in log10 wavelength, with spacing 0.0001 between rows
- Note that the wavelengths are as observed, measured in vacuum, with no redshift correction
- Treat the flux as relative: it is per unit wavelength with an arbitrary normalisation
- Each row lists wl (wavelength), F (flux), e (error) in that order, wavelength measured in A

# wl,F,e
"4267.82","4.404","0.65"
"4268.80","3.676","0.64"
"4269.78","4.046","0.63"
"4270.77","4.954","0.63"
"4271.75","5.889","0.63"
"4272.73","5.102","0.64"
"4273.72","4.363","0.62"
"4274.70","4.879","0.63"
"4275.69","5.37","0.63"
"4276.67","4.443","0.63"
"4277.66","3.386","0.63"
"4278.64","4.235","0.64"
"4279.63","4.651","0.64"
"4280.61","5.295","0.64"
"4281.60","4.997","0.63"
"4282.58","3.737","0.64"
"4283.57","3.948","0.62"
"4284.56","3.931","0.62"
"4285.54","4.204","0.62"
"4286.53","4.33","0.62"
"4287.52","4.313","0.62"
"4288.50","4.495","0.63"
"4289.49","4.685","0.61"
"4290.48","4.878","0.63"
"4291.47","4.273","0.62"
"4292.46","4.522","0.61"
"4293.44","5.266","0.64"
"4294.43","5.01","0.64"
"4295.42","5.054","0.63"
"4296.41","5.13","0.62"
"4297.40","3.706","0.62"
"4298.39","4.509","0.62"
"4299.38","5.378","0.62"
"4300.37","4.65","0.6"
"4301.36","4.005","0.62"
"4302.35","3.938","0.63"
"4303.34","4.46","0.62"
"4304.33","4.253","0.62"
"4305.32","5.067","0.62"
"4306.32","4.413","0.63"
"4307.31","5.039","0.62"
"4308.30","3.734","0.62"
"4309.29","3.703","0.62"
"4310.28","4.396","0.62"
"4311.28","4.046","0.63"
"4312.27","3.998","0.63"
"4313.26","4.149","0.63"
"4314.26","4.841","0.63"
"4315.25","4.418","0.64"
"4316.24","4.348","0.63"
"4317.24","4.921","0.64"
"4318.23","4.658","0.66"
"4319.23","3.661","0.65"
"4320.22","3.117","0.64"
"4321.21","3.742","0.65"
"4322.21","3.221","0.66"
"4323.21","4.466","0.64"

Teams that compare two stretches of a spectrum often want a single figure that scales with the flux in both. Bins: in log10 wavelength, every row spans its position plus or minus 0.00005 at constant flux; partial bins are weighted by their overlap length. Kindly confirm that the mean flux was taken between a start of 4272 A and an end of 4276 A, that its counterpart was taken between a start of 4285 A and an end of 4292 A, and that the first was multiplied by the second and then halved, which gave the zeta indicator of 11.0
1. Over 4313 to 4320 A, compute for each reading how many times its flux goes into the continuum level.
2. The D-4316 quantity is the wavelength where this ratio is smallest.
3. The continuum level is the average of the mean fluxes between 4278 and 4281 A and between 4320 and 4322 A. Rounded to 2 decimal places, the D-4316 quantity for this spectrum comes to 4317.24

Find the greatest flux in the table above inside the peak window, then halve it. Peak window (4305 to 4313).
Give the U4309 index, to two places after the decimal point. 2.53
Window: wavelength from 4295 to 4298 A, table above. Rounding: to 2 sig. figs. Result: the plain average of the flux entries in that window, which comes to 4.6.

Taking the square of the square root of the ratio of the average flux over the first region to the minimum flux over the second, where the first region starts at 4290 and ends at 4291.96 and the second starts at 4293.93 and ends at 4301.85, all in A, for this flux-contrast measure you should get 1.23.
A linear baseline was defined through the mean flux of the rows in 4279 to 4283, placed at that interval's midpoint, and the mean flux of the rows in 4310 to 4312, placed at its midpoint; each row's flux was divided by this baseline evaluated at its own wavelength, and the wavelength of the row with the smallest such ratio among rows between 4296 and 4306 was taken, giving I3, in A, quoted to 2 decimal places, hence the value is 4297.40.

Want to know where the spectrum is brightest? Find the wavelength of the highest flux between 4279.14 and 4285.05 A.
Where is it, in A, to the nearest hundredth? 4280.61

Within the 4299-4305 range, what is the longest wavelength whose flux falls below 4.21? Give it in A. 4302.35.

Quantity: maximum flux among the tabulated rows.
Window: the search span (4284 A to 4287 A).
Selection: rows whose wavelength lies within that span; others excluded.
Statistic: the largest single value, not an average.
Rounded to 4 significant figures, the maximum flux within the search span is 4.330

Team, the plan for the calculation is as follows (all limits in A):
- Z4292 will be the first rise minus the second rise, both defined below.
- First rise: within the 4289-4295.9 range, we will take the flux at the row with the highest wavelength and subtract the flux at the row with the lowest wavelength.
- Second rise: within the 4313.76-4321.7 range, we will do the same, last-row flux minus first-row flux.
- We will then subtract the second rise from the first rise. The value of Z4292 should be 1.5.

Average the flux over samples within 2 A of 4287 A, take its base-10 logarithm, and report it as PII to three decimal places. 0.637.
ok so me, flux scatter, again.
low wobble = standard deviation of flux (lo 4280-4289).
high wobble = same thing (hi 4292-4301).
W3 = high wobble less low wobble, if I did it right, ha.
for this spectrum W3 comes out 0.01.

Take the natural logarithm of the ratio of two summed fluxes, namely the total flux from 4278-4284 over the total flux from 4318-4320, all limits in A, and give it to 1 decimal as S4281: 1.2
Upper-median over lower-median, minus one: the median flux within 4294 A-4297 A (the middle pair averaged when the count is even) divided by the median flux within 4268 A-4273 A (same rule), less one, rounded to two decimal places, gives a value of 0.02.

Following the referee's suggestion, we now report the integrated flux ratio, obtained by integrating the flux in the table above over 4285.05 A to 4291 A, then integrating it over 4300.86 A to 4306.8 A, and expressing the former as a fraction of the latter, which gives 1.03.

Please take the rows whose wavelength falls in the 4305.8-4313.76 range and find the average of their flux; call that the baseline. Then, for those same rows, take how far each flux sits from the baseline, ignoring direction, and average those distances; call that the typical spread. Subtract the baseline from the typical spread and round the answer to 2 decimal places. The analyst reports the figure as -3.86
